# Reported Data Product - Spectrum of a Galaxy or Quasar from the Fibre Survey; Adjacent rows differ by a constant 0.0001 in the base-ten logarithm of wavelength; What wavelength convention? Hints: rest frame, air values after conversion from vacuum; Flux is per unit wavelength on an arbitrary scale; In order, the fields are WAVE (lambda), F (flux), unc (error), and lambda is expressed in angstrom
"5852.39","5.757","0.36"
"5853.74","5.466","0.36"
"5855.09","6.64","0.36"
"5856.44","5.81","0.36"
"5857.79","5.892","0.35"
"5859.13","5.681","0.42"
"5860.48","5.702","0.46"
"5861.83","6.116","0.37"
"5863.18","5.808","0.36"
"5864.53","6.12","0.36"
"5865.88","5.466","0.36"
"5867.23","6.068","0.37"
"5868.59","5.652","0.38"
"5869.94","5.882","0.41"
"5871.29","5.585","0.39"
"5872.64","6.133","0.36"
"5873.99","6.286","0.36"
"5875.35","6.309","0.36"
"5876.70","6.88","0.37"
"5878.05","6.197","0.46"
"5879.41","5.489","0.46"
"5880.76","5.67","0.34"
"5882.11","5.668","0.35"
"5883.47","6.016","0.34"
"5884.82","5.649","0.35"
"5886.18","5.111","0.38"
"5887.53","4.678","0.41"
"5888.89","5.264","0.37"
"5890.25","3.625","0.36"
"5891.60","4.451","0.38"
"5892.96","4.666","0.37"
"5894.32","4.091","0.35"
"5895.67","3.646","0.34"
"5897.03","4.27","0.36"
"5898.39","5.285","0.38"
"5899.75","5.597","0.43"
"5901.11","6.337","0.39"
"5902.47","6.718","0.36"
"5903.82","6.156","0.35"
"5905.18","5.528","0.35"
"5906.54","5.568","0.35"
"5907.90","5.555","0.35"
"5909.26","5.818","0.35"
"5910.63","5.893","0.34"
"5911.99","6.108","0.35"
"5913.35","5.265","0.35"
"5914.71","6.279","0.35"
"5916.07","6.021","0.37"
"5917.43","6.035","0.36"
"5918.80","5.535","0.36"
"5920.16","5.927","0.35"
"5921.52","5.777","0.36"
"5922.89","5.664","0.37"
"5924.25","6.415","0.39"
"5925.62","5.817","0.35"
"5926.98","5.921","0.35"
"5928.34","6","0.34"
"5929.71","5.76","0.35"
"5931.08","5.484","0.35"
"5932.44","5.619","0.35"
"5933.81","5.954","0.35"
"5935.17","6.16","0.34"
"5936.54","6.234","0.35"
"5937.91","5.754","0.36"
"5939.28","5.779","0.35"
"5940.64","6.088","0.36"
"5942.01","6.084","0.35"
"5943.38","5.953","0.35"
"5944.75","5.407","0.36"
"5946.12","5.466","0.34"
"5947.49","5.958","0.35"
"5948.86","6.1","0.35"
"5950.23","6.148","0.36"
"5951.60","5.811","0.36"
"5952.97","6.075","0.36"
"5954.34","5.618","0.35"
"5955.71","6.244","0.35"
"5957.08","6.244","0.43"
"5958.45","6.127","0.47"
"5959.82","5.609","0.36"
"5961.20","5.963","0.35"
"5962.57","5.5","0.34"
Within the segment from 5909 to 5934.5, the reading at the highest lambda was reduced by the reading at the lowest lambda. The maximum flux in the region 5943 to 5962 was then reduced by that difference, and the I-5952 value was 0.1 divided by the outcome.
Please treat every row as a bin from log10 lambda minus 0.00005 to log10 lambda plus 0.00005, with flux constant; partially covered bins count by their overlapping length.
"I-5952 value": 0.0164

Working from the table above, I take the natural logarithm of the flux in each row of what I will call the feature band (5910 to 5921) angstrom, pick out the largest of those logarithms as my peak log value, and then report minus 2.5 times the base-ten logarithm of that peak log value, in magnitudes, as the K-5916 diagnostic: -0.660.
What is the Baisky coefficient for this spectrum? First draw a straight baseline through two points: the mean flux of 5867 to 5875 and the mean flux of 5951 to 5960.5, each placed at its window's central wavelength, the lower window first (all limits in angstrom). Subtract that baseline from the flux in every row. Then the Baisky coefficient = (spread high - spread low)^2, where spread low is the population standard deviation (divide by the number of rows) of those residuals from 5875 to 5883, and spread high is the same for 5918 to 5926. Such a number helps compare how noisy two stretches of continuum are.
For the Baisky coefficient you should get 0.041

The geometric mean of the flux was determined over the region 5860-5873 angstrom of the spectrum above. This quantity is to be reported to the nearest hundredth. 5.85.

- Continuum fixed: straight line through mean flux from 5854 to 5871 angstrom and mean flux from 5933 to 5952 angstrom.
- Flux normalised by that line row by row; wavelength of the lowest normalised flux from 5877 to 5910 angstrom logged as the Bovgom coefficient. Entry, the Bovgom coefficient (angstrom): 5890.25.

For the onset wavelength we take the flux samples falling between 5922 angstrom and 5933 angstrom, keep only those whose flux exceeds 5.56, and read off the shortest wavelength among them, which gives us 5922.89 angstrom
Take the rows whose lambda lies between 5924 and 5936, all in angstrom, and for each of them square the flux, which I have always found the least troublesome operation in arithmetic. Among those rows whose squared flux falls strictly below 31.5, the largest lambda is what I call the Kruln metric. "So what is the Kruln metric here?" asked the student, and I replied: 5931.08 angstrom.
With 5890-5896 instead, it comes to 5895.67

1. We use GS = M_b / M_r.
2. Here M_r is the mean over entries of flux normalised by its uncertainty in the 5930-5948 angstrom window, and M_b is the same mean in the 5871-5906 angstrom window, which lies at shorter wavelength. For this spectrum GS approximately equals 0.88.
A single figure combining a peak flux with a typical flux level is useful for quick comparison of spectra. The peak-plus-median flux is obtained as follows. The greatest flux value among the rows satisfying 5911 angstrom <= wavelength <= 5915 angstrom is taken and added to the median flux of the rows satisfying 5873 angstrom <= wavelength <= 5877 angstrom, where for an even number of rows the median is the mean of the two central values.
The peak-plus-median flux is 12.6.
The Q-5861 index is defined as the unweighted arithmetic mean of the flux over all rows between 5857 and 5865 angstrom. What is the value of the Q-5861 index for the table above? 5.9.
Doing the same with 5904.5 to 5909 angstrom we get 5.6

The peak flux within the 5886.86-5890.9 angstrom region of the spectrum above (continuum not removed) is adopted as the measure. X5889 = 5.264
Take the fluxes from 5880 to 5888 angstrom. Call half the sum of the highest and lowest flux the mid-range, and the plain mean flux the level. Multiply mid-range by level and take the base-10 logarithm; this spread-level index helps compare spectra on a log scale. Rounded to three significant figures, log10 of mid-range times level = 1.47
